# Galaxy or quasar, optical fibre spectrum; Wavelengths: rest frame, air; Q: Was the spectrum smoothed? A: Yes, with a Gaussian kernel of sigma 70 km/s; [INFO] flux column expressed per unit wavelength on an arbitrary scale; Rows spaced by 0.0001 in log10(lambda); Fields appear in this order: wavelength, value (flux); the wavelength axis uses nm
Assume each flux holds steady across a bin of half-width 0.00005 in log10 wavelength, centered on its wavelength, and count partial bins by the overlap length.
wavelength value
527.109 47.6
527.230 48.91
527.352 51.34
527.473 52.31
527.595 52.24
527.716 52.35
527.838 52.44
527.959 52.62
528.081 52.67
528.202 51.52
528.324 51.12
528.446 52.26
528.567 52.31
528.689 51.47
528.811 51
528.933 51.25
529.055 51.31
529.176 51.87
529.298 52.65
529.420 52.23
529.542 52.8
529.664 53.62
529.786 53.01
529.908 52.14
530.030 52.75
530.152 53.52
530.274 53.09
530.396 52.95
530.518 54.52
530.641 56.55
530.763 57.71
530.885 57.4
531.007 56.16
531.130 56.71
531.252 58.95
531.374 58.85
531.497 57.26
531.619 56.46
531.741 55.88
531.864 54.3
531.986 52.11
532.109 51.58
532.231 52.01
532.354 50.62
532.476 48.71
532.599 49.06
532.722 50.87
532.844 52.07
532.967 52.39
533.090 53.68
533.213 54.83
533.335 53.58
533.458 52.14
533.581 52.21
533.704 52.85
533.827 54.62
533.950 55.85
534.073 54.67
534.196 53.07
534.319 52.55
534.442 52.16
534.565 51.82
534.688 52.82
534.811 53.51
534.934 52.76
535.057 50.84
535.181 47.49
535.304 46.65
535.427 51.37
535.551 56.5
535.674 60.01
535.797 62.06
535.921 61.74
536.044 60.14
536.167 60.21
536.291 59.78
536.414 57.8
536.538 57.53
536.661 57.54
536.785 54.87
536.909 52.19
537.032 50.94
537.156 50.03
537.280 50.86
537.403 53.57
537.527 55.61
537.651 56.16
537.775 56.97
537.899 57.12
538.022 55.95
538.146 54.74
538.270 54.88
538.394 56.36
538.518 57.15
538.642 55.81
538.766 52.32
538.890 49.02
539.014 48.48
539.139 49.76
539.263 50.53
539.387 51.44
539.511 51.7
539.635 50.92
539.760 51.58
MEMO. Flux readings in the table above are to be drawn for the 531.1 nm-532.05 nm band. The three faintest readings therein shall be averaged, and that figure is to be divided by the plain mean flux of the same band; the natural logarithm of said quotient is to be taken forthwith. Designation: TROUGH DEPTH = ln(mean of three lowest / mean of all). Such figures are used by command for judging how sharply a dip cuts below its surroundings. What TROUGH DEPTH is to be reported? -0.040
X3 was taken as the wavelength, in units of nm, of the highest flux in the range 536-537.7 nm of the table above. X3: 536.167 nm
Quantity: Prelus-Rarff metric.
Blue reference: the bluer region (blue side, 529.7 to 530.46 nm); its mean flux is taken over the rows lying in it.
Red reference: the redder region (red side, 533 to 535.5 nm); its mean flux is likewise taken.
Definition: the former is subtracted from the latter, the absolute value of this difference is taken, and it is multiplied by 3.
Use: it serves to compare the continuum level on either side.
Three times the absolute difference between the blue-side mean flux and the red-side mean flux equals 1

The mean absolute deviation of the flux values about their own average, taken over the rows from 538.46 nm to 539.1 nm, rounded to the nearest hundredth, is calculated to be 3.14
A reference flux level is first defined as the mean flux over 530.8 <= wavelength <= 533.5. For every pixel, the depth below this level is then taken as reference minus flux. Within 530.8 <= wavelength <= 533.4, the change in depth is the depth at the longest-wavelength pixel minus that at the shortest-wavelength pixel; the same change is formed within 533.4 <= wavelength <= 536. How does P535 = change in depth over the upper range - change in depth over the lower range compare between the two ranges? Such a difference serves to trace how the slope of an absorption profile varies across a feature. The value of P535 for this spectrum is -13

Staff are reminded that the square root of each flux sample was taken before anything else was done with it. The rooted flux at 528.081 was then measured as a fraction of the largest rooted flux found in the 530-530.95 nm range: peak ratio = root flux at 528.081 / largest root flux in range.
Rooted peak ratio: 0.96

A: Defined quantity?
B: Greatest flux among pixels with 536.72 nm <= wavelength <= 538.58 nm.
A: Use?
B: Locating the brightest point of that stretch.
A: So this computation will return 57.15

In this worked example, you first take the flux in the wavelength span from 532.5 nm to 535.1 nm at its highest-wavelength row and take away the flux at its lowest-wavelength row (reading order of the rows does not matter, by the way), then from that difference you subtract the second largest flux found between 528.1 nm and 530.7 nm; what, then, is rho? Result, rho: -53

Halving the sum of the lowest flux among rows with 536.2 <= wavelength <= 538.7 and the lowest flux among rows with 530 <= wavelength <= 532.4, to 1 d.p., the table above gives 50.3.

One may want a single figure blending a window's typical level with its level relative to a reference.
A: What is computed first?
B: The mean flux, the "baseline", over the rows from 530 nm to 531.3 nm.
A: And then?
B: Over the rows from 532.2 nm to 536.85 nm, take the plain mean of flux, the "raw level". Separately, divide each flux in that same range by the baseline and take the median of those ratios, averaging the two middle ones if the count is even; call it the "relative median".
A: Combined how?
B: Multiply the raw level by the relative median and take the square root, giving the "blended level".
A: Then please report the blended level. 7.18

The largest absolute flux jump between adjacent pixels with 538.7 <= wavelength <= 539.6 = 3.3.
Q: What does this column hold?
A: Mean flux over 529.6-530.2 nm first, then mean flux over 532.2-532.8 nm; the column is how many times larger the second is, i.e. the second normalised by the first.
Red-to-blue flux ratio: 0.95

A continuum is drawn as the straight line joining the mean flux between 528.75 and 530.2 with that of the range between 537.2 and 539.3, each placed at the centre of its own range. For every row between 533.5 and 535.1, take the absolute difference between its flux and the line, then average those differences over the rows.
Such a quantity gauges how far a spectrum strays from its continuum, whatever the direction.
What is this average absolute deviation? 1.0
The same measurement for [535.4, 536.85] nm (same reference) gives 5.2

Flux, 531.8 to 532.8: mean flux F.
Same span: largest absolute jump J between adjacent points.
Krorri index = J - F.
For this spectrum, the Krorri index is -49.0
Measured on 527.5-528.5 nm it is -51.0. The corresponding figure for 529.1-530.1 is -51.8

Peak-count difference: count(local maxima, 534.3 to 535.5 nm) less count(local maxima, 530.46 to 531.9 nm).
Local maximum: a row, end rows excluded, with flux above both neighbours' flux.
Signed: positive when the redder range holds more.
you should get -1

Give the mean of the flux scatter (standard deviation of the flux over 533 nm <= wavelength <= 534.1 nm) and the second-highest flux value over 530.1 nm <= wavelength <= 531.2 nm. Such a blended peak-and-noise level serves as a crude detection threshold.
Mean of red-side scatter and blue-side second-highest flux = 29.3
